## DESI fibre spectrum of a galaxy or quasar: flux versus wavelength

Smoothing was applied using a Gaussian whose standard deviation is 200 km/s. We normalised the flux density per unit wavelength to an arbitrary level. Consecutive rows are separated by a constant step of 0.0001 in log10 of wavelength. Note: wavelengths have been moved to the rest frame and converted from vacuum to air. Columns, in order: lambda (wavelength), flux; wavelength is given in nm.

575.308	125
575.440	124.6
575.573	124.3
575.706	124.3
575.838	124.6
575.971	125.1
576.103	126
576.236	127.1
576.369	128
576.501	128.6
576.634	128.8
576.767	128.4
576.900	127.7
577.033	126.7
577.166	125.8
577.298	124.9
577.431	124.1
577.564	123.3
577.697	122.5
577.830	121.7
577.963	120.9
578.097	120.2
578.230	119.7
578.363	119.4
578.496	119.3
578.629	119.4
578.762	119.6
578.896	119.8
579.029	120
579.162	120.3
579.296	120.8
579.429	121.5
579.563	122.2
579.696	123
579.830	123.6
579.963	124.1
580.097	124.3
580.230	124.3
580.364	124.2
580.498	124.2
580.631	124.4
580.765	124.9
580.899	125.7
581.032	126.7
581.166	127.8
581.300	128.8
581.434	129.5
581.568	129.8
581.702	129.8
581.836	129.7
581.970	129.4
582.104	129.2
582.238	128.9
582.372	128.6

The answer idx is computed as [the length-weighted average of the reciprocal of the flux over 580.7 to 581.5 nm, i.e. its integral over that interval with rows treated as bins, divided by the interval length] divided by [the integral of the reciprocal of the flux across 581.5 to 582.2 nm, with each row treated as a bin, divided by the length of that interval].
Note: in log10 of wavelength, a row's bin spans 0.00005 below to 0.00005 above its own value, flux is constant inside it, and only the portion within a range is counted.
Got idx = 1.02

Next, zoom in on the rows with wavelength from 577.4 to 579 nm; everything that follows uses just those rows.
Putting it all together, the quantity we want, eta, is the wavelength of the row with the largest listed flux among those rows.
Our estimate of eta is 577.431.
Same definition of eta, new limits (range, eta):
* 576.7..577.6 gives 576.767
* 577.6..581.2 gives 581.166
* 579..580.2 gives 580.097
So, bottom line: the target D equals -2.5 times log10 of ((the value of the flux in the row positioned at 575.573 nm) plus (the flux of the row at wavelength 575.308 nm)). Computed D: -5.99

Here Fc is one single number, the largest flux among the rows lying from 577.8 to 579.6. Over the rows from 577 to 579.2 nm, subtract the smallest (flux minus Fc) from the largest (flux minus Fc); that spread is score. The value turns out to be 7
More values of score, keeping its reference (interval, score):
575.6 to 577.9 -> 7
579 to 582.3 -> 10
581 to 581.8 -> 3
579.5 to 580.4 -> 2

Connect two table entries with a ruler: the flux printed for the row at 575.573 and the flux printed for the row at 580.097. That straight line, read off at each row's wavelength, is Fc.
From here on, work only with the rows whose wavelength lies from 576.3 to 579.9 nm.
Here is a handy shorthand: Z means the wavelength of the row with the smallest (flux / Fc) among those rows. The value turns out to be 578.496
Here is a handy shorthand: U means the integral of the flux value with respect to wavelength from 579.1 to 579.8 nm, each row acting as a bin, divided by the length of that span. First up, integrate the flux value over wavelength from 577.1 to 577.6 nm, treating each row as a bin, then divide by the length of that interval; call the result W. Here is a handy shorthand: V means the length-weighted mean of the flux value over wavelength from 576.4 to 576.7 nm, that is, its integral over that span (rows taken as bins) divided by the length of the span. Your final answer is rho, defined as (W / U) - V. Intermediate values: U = 122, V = 129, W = 125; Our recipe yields -128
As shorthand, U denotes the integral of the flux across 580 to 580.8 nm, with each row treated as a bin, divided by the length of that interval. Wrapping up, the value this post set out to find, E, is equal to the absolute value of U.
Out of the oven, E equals 124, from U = 124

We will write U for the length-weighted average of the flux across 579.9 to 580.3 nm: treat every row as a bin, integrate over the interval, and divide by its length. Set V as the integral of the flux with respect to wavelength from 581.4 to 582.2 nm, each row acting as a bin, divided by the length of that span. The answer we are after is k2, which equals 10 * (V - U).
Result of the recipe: 54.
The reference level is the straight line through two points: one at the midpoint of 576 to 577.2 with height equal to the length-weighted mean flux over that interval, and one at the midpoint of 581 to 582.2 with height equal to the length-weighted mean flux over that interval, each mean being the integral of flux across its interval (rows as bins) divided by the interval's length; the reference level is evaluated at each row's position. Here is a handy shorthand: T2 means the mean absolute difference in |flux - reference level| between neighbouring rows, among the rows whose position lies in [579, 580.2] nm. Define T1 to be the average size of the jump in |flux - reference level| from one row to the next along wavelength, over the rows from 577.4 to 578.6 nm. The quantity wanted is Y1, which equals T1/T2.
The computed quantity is 1.3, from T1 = 0.64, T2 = 0.50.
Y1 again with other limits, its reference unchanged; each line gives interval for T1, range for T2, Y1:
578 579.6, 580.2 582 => 0.7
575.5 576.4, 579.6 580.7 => 2.4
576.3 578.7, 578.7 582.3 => 1.5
